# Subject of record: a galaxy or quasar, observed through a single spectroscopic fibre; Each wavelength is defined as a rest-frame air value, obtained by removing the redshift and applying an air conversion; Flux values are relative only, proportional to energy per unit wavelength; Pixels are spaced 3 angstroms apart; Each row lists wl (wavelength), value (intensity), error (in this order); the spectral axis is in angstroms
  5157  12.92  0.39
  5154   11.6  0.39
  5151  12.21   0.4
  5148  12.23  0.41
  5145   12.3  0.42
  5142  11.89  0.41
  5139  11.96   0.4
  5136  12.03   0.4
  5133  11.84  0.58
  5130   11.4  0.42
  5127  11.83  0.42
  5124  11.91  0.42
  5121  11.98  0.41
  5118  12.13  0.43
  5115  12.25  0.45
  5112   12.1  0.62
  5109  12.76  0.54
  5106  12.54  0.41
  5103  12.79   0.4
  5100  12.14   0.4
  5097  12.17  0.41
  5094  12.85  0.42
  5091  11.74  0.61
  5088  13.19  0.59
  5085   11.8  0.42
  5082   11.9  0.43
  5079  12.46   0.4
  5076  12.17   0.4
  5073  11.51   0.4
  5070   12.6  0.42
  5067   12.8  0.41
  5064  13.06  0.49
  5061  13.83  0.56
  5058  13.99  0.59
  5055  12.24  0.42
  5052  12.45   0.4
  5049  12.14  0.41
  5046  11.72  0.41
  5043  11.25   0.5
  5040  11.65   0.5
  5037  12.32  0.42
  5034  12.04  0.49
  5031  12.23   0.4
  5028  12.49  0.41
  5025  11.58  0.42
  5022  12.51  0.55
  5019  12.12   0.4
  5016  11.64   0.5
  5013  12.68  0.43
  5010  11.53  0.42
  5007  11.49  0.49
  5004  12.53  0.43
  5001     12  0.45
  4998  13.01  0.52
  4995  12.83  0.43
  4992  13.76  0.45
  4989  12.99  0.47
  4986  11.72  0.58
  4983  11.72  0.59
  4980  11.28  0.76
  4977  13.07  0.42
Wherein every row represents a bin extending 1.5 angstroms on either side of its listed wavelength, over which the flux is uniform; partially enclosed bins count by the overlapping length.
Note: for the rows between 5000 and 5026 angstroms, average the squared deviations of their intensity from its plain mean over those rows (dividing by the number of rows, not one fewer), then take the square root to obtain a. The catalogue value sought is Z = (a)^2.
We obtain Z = 0.20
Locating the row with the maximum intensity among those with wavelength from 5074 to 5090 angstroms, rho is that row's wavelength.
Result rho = 5088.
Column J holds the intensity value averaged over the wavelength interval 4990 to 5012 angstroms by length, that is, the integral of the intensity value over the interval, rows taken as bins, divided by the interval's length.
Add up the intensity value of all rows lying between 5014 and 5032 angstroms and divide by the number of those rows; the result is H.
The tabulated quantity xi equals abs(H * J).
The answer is 151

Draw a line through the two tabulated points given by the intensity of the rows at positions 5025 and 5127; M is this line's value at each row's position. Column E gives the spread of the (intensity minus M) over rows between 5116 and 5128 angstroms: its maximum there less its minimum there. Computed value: 0.3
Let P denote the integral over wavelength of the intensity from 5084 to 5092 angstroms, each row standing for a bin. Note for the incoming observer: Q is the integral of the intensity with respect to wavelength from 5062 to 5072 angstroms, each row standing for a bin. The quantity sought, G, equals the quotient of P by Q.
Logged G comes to 0.77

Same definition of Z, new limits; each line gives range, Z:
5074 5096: 0.27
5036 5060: 0.59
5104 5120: 0.06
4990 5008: 0.53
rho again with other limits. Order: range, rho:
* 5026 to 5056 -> 5028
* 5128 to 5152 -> 5145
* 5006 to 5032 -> 5013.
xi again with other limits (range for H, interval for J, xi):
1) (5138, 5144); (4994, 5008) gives 148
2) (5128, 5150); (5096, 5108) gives 149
